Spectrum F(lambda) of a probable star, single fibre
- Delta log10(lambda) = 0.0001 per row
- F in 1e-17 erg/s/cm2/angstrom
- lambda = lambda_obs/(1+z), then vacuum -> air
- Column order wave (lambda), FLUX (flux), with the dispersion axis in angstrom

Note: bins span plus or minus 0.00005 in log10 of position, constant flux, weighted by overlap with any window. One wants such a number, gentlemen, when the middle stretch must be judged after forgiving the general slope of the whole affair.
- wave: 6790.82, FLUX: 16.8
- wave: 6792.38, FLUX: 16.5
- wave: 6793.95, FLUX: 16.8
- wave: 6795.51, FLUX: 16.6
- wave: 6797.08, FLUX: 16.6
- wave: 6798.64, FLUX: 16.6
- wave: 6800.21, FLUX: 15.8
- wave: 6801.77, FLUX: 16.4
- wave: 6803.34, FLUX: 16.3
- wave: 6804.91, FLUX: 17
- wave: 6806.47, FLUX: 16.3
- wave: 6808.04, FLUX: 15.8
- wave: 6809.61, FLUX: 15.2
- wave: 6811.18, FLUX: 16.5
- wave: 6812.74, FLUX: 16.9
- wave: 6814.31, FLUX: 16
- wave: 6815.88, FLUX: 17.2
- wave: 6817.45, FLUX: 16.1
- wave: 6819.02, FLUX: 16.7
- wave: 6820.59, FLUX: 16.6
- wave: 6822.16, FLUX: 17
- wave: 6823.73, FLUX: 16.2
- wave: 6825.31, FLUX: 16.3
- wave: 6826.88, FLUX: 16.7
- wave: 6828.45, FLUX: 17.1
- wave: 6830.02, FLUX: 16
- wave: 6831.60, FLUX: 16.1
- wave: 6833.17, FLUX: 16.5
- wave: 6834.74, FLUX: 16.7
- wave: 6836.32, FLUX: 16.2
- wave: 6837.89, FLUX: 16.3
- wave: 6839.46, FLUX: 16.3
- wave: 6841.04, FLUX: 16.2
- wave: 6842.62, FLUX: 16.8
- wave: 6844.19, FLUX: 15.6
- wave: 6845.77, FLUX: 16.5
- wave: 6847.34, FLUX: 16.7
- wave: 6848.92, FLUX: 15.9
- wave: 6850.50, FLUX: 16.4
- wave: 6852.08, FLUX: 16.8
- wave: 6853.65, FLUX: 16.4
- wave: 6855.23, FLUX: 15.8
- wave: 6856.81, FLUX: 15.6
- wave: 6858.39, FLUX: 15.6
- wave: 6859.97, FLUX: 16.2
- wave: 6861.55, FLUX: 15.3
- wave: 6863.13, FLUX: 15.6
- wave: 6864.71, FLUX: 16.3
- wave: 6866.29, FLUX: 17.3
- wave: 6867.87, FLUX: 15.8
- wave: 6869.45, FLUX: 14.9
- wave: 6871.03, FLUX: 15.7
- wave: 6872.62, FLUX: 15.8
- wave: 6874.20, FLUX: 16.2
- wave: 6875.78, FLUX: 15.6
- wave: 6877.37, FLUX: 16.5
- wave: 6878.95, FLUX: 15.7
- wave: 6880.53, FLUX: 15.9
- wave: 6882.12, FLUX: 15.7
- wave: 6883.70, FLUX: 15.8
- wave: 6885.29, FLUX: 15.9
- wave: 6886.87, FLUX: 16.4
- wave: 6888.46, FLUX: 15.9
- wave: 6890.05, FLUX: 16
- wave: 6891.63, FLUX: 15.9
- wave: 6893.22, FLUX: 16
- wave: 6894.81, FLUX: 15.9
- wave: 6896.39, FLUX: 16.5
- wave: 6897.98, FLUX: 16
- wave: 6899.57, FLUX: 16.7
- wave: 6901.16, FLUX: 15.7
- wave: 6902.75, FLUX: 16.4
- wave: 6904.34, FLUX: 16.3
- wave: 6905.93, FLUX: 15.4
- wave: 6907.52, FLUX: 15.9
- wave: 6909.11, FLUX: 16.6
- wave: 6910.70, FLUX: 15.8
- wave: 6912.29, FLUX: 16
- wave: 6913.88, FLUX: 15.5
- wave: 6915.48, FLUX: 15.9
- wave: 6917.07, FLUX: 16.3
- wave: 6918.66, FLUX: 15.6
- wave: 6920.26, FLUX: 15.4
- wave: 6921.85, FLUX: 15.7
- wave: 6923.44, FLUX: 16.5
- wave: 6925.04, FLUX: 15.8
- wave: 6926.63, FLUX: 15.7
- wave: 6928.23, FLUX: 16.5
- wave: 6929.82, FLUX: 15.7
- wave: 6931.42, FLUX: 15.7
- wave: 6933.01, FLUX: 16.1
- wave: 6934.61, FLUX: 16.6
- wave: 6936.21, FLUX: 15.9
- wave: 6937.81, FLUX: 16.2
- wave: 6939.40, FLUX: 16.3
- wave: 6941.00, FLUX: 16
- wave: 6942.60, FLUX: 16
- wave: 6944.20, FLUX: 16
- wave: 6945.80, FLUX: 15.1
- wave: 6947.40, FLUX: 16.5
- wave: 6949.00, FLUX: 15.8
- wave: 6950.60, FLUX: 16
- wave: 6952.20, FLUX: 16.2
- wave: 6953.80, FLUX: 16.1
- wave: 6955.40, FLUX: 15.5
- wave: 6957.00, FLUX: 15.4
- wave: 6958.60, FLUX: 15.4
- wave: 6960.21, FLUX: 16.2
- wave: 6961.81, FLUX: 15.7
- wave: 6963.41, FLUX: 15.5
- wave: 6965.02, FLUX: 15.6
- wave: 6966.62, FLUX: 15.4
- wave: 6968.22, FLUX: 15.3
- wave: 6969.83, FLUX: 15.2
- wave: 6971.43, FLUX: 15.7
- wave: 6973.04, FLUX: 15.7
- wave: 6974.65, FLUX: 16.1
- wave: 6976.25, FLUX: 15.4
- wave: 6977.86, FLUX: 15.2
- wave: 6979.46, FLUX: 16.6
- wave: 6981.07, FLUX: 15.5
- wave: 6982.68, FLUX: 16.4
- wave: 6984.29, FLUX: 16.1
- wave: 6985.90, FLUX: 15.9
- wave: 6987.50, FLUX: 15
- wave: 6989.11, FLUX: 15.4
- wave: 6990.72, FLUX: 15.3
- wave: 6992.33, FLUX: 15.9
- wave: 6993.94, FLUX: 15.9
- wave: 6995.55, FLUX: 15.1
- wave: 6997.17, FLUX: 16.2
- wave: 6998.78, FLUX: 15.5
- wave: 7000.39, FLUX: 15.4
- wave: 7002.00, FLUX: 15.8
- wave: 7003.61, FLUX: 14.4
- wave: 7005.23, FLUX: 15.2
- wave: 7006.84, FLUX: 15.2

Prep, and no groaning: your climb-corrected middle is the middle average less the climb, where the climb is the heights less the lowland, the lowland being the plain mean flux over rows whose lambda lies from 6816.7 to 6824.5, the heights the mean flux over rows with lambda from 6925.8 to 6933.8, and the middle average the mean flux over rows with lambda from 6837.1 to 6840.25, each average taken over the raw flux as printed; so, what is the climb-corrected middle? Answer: 16.9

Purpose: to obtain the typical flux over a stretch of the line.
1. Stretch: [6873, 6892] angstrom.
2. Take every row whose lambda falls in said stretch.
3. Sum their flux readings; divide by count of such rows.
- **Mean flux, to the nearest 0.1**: 16.0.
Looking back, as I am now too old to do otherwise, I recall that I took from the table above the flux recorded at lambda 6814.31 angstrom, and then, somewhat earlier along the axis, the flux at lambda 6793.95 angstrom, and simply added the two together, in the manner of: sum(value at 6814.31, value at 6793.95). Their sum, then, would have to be 32.8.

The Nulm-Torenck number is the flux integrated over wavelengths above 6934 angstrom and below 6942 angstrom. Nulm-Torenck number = 129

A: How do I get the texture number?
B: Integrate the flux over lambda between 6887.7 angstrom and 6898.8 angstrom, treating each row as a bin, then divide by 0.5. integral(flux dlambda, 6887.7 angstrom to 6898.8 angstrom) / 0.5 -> 356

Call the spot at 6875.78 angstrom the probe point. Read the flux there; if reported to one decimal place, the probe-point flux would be 15.6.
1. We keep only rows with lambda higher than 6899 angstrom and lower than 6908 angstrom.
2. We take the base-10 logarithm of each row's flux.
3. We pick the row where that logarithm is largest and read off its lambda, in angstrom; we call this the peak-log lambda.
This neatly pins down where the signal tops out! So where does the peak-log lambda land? 6899.57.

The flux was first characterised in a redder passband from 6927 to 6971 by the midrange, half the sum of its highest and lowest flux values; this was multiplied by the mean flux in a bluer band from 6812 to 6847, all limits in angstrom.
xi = 260.8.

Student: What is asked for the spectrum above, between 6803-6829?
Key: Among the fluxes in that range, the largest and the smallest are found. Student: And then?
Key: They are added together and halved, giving 16.20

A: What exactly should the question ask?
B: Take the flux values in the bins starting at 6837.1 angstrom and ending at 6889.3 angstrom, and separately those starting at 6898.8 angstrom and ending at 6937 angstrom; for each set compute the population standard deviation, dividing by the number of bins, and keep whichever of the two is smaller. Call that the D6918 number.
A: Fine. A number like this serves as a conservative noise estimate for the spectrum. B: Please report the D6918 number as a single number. 0.40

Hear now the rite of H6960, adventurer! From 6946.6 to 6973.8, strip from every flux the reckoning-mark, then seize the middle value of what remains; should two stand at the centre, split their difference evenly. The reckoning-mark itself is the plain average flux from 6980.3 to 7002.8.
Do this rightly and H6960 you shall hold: 0.0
